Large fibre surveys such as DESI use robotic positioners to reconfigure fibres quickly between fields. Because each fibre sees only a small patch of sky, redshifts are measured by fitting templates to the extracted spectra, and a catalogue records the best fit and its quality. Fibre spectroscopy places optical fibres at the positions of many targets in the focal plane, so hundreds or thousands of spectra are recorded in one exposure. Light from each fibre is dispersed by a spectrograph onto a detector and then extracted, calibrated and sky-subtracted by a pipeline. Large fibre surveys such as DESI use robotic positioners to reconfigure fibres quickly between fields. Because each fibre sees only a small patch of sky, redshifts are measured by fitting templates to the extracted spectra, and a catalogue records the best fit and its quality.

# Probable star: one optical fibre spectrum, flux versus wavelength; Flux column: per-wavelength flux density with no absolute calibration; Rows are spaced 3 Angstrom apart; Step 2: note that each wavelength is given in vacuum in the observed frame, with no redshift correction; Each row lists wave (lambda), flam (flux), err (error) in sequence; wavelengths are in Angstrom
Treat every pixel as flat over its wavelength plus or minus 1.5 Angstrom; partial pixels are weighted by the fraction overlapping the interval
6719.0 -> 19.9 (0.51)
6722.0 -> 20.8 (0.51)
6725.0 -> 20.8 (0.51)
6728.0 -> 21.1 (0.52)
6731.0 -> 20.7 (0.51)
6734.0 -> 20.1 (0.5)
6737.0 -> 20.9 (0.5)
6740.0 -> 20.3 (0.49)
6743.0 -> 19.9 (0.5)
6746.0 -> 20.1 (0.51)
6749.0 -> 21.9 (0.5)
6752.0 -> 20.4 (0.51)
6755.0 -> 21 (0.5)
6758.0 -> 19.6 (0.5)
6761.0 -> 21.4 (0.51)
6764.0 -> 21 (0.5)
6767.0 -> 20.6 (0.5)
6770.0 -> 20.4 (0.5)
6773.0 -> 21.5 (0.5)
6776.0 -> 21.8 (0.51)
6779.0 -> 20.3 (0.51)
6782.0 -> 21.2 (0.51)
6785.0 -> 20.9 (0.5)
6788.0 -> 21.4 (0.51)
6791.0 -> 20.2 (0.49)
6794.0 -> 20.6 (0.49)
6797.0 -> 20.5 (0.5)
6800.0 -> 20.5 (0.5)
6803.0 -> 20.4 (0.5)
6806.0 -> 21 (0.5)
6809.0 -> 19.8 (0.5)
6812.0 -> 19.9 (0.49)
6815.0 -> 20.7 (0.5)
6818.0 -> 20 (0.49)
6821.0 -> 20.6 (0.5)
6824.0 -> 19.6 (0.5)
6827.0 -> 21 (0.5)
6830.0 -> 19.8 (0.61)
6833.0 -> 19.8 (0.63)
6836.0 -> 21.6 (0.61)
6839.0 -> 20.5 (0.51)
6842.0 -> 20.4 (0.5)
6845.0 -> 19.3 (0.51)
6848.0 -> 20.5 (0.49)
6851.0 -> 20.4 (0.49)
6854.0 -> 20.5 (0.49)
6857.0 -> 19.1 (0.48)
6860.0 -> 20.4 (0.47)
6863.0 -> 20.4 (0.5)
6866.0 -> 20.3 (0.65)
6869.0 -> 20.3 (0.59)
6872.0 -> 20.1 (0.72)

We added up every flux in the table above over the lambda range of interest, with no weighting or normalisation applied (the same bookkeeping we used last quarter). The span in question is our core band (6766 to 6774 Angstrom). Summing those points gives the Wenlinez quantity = 62.5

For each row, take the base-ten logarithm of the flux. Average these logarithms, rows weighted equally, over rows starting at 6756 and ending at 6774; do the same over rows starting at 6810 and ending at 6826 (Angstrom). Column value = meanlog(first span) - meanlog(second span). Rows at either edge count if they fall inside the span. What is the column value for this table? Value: 0.012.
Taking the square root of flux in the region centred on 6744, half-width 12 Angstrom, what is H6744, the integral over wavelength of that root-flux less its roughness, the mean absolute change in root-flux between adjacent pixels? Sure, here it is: 109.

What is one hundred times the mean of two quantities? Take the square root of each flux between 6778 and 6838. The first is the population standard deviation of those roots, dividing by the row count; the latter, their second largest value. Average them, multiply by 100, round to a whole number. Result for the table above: 234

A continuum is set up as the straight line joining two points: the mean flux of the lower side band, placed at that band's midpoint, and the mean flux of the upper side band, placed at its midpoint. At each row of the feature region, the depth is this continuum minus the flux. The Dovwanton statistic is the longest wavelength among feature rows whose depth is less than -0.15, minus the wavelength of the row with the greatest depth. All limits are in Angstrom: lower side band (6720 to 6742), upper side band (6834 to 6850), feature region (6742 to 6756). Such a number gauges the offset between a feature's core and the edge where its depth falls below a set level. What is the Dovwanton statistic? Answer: 12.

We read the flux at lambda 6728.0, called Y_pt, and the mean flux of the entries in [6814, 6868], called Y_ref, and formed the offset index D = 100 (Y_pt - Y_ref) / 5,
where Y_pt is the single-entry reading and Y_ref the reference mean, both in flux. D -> 17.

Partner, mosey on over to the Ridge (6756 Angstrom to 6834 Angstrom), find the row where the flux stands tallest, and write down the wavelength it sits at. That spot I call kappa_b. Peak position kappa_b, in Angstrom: 6776.0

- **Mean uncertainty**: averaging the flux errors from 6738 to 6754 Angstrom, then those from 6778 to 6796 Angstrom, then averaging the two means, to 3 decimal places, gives 0.502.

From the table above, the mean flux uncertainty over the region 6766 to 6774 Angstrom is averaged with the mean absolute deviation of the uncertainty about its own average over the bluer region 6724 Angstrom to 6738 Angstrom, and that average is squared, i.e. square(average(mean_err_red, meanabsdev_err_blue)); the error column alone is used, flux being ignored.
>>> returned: 0.0641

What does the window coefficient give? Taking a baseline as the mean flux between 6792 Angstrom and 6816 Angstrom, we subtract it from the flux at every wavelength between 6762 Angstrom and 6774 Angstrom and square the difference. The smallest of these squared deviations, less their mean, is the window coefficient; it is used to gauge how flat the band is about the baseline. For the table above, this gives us -0.38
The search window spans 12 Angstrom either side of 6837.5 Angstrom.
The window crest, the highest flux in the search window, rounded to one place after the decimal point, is 21.6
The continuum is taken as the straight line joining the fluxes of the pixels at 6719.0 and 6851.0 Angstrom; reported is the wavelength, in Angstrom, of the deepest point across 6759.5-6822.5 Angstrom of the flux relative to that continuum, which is 6809.0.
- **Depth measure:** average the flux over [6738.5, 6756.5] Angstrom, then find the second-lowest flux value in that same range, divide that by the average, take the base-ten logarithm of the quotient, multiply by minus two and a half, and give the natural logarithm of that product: -3.62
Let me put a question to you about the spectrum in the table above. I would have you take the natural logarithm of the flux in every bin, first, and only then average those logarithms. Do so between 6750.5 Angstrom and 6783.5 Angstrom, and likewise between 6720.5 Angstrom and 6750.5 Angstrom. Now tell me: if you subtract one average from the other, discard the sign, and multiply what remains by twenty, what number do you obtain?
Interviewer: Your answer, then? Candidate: 0.2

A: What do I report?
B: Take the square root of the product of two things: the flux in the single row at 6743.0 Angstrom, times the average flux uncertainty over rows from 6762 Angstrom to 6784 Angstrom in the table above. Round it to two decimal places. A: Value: 3.17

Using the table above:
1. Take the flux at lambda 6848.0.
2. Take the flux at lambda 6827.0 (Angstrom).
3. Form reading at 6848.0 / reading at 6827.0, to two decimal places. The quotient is 0.98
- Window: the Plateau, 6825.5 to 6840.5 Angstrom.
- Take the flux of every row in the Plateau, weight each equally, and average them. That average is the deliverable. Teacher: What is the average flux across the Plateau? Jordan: 20.5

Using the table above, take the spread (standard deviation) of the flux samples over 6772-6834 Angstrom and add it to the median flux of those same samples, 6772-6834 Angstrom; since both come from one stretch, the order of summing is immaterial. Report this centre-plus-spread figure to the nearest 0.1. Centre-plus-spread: 21.1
